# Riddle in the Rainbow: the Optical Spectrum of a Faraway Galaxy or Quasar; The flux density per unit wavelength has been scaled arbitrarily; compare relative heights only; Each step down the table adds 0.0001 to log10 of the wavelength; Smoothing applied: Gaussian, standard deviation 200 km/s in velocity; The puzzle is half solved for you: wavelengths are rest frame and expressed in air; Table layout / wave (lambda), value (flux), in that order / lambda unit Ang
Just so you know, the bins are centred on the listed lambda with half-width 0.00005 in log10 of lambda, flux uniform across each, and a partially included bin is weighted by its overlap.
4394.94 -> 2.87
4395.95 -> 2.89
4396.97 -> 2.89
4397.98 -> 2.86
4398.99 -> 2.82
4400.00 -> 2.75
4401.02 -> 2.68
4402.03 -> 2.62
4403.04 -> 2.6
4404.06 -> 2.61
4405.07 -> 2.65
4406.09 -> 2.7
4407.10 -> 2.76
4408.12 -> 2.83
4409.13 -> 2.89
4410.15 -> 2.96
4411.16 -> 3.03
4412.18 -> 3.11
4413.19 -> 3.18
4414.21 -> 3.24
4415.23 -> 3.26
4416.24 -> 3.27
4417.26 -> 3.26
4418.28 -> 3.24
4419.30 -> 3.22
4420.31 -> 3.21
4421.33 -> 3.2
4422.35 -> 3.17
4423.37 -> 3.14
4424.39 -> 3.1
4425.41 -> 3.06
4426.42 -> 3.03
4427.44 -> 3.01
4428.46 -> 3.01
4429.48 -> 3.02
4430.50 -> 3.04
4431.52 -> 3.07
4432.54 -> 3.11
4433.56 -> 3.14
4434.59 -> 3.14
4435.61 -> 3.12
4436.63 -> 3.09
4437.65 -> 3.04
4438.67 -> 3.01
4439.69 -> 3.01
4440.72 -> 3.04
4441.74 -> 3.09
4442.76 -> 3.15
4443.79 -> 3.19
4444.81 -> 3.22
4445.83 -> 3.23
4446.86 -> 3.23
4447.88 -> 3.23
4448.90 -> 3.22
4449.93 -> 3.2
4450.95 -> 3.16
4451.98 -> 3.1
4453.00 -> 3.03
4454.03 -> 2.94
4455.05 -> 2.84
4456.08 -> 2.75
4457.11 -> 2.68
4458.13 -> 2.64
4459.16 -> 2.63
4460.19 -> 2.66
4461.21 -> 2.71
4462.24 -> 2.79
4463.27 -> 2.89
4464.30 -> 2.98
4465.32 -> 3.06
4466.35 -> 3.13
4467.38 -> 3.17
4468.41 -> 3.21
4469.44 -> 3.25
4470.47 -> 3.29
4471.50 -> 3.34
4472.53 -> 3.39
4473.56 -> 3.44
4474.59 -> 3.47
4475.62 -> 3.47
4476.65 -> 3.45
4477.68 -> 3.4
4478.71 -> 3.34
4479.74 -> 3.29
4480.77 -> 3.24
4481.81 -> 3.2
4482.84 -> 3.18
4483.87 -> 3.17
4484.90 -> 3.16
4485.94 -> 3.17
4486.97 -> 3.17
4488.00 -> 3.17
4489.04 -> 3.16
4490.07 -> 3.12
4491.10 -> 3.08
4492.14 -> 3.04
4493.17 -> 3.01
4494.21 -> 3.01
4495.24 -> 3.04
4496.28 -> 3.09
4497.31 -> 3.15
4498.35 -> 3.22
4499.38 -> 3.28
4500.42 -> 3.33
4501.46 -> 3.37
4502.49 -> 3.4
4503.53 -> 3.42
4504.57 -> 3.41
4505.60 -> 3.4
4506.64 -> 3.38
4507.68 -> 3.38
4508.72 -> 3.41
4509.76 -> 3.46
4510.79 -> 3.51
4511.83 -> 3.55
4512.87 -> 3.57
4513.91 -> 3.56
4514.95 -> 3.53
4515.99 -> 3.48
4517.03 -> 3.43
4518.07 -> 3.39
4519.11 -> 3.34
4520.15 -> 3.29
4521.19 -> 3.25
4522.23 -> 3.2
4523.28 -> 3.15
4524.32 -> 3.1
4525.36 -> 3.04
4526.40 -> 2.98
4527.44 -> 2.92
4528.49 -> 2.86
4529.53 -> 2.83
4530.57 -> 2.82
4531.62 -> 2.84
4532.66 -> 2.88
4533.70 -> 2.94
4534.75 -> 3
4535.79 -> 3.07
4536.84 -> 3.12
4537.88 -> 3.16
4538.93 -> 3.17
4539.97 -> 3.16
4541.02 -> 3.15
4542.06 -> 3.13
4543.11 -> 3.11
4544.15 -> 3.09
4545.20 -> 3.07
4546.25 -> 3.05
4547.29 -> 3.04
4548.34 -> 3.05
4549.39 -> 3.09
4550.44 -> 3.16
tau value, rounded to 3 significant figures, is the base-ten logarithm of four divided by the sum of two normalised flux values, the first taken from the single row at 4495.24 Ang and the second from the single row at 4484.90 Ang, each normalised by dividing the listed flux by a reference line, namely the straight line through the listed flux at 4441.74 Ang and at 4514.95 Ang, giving 0.339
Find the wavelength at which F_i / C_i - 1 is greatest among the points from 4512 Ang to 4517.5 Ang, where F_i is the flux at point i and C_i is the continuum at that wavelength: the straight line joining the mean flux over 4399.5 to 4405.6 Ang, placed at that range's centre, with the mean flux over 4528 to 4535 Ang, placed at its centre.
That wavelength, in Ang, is 4512.87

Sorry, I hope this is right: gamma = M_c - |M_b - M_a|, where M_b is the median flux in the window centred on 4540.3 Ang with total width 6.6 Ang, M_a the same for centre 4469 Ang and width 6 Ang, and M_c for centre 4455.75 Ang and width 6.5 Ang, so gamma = 2.72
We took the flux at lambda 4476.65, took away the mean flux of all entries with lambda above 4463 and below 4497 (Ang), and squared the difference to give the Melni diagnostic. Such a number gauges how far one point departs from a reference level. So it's 0.06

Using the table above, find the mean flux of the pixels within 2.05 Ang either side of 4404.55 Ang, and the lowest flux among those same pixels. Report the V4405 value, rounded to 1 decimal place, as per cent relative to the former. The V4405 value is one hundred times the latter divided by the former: 98.5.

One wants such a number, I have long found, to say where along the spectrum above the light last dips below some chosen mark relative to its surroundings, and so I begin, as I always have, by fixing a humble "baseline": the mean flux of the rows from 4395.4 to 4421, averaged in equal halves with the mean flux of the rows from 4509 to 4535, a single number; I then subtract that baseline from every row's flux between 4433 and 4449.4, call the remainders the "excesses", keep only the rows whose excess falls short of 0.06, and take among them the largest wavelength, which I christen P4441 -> 4441.74 Ang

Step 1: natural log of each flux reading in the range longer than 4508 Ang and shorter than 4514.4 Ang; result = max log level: 1.27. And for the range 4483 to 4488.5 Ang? 1.15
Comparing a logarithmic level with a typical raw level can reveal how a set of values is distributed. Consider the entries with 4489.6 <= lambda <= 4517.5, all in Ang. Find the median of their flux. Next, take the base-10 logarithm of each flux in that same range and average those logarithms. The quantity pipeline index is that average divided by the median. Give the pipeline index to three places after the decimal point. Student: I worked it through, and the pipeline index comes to 0.154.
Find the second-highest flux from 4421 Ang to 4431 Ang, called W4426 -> 3.17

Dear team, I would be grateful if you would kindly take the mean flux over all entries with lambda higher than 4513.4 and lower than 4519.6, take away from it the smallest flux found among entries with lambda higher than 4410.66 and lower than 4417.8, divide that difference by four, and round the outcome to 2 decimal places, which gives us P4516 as 0.11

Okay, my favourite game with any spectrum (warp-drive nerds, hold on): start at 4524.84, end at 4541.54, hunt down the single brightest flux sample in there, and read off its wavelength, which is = 4538.93 Ang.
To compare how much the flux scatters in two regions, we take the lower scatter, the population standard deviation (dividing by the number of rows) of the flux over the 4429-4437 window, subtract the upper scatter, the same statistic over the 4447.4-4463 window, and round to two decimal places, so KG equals -0.18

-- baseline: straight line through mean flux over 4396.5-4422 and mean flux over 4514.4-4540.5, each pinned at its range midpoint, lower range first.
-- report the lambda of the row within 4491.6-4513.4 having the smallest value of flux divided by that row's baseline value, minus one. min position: 4494.21 Ang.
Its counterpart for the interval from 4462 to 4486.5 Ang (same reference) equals 4462.24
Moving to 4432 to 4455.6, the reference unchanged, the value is 4455.05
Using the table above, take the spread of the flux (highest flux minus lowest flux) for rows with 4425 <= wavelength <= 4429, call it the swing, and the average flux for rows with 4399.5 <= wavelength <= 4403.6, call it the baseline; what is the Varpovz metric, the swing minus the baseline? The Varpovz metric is -2.61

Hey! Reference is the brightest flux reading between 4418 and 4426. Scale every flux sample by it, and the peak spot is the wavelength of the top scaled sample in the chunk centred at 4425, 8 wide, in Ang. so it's 4421.33 Ang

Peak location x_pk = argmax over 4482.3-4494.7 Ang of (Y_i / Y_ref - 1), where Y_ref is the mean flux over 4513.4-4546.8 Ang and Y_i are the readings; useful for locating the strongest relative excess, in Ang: 4482.84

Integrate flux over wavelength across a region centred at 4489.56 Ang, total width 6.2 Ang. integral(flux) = 19.37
